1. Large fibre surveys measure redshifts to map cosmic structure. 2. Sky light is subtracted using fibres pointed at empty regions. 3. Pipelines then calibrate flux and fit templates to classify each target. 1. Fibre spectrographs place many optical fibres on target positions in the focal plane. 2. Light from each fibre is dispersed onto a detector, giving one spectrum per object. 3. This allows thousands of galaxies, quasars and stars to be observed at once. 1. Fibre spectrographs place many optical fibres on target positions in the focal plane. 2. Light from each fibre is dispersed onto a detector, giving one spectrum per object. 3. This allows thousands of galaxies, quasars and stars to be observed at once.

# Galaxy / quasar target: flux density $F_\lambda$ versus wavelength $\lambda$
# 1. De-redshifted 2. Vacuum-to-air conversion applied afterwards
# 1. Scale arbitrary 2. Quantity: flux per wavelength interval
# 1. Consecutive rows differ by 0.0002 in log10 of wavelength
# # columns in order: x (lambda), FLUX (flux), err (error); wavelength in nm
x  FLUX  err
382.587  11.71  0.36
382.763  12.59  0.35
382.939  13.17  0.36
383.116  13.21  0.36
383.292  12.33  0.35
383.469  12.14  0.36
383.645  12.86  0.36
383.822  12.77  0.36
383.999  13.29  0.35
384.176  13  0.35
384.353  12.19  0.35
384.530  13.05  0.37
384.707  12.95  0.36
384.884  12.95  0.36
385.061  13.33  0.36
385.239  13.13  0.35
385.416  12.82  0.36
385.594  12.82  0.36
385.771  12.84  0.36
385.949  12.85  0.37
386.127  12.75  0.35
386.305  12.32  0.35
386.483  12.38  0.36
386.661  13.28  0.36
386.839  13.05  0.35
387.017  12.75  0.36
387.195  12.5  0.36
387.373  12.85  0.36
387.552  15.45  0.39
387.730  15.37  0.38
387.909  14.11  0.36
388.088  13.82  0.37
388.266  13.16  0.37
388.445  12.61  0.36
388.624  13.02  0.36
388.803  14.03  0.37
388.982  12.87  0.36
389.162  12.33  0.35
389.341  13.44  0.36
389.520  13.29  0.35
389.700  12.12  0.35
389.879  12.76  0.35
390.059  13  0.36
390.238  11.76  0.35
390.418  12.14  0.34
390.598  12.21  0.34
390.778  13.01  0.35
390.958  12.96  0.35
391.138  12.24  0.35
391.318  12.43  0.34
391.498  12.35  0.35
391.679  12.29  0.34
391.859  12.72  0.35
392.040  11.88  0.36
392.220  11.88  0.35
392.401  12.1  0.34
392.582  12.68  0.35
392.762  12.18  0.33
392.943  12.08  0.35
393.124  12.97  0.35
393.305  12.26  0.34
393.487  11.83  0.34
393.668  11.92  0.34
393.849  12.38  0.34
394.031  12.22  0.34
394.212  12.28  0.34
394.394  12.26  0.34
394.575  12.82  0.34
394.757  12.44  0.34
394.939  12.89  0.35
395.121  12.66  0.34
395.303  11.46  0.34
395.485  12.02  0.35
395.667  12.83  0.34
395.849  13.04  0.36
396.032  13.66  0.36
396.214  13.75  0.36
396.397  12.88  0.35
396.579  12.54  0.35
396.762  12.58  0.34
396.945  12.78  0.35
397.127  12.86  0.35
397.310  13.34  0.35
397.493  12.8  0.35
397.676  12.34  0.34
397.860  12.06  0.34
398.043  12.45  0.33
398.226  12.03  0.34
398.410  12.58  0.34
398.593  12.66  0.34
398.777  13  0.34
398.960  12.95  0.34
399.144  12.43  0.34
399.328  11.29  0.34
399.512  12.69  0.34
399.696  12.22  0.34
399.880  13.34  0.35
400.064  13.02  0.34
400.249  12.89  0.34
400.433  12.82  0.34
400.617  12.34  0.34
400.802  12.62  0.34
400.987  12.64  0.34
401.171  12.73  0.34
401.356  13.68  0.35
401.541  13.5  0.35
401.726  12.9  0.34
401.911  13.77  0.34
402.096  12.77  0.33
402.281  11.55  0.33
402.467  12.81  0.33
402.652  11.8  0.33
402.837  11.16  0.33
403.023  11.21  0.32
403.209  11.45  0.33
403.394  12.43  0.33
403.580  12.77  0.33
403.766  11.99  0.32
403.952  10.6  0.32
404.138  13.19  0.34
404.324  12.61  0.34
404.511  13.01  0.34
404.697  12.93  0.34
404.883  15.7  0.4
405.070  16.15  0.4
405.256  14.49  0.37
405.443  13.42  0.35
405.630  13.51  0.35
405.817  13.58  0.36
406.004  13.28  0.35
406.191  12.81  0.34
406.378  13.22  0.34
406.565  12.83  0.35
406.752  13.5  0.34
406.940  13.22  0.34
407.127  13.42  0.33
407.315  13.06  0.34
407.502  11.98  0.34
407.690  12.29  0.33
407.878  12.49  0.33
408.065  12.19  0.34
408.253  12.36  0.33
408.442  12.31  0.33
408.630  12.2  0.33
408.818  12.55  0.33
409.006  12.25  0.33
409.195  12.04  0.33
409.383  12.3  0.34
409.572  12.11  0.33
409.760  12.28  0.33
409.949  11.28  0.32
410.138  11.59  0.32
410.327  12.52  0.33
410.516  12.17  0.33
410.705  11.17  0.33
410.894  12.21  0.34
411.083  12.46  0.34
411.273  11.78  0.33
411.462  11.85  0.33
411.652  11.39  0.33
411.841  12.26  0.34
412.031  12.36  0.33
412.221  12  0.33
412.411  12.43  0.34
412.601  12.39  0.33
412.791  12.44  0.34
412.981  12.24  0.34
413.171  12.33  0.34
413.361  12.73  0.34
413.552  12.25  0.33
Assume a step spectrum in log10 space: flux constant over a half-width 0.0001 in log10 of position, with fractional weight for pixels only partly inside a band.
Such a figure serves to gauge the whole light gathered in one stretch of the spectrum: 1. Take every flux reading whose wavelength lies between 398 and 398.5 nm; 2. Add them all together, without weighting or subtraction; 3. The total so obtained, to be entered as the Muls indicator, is 37.1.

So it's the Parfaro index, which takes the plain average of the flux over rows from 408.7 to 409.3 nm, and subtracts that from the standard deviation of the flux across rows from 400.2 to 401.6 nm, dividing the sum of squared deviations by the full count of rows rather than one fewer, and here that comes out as -11.9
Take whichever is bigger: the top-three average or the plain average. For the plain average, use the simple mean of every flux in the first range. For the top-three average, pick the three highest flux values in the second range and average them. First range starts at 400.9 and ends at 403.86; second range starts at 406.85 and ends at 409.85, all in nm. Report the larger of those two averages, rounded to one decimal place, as 13.2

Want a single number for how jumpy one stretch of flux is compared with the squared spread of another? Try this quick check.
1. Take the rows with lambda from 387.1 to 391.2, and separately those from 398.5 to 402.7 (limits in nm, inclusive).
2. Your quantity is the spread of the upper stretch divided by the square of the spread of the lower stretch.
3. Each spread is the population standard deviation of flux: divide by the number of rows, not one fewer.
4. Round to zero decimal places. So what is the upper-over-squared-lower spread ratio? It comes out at 1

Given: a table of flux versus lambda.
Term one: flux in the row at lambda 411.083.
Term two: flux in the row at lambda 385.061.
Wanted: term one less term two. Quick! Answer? -0.9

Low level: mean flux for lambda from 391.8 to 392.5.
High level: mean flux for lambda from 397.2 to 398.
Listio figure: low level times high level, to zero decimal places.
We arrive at 153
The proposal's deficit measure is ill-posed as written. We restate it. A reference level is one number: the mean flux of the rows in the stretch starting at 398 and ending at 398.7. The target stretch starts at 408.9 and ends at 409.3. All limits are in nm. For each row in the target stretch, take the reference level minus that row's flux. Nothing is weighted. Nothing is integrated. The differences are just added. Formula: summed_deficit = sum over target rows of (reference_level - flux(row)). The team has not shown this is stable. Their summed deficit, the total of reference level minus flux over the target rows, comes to 0.6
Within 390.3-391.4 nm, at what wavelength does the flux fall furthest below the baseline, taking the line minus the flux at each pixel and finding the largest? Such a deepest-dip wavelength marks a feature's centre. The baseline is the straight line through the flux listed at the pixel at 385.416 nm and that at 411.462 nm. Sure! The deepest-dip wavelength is 390.418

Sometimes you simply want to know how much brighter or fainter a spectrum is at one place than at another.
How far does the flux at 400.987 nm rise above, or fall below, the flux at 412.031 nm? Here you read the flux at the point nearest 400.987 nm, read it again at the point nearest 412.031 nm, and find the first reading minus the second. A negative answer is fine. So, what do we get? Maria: 0.28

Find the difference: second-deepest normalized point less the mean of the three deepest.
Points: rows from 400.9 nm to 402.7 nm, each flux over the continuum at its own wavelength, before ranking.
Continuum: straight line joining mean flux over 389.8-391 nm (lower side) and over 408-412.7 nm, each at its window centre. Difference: -0.015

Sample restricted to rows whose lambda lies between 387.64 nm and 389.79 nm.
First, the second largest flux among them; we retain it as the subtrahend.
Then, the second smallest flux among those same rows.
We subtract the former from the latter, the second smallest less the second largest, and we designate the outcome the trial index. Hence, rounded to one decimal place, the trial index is -1.8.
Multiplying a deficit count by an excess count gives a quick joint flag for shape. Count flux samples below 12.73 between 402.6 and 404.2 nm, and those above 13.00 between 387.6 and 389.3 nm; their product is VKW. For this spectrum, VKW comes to 42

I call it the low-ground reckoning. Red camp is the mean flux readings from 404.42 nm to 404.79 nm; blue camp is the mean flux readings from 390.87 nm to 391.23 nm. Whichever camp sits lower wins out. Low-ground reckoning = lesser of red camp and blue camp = 12.6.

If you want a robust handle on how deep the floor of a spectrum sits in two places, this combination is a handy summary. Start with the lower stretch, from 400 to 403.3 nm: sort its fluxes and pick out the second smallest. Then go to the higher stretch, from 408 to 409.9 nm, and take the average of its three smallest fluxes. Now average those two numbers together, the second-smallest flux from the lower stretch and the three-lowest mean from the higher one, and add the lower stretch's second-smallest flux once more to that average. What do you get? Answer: 22.9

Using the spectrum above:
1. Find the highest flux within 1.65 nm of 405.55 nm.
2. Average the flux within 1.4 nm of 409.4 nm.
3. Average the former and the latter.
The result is 14.1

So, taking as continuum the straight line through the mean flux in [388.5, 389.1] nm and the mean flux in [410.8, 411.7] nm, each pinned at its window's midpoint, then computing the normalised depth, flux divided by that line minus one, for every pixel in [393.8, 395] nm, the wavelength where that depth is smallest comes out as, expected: 394.031 nm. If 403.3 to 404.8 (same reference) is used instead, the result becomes 403.952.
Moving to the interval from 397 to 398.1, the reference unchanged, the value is 397.860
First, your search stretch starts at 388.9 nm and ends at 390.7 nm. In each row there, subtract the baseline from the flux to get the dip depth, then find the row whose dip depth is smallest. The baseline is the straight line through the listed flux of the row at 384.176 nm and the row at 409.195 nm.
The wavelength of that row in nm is 390.238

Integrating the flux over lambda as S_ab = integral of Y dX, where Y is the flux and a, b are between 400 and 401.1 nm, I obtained 14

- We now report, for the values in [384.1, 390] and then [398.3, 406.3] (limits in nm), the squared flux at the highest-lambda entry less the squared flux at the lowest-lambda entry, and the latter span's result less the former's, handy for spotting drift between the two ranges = 12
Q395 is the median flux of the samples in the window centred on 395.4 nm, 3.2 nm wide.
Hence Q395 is 12.6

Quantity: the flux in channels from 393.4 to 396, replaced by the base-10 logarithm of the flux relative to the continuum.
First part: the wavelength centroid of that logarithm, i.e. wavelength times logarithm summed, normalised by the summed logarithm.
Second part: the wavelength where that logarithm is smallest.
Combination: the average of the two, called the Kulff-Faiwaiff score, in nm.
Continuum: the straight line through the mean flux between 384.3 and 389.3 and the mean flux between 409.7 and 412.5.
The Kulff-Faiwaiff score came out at 394.79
